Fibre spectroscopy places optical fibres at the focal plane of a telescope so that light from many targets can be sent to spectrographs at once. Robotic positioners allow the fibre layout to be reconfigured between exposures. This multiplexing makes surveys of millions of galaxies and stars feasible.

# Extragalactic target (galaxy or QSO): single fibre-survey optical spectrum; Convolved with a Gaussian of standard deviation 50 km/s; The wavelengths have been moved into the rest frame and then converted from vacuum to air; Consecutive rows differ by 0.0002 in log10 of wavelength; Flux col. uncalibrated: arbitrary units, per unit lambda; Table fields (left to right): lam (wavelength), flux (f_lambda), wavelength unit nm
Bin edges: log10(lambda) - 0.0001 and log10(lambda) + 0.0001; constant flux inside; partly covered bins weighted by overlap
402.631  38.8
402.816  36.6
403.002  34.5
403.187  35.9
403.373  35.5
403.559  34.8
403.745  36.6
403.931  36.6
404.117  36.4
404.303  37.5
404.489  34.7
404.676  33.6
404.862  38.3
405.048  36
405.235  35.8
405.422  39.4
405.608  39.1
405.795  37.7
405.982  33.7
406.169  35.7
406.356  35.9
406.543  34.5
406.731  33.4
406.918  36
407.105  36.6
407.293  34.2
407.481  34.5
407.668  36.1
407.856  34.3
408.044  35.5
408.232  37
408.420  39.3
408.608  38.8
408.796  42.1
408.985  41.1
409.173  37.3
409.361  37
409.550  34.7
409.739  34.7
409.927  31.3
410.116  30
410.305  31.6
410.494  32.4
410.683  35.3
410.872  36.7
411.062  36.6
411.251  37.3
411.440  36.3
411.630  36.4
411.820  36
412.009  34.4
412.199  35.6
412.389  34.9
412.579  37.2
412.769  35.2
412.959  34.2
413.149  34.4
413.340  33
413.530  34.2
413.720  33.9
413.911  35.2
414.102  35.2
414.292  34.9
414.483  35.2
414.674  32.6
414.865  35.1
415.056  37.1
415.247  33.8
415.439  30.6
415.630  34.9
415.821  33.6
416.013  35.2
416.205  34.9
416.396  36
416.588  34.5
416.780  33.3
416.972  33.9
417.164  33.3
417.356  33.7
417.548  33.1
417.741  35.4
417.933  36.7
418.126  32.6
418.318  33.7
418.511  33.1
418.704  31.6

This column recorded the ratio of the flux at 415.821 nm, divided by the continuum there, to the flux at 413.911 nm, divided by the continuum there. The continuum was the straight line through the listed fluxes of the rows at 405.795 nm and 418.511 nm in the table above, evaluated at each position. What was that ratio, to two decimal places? 0.97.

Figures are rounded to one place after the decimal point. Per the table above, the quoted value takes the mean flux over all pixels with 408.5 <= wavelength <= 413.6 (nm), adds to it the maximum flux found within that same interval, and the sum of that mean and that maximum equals 77.6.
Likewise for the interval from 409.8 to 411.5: 71.5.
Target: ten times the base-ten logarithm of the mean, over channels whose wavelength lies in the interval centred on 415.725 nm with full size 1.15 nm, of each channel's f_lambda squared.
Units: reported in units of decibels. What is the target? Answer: 30.6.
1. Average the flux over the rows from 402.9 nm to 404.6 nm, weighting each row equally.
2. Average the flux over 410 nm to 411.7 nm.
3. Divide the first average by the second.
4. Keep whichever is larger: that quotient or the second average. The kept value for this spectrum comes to 34.7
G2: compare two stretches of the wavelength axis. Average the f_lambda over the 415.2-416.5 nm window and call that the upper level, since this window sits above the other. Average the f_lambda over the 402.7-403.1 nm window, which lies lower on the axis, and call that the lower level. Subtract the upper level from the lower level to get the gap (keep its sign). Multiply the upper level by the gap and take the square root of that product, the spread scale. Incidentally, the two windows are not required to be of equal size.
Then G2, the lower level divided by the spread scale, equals 5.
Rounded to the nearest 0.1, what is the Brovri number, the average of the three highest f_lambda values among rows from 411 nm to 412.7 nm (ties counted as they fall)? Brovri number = 37.0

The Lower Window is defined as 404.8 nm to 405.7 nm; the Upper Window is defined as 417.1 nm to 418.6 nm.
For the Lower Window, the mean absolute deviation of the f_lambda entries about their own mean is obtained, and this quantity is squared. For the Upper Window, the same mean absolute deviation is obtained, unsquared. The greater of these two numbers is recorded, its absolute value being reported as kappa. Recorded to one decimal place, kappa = 2.1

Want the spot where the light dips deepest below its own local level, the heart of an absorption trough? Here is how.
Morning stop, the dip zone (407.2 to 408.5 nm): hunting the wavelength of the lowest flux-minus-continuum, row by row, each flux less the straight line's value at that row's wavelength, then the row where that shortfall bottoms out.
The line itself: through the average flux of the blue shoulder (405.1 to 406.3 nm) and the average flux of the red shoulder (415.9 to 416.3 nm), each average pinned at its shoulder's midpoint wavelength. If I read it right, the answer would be 407.293 nm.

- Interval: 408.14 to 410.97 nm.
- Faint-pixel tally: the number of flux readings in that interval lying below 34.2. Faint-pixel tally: 4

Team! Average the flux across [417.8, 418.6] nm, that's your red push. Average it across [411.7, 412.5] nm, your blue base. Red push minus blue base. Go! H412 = -1.2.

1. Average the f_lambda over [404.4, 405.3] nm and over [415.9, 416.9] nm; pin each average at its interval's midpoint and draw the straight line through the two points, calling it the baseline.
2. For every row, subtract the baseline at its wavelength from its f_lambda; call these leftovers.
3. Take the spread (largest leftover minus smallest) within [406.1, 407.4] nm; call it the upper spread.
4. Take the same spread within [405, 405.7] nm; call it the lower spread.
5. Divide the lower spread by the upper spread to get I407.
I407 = 1.1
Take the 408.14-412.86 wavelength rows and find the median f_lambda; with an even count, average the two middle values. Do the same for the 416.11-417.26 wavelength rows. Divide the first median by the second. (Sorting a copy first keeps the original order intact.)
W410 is 1.06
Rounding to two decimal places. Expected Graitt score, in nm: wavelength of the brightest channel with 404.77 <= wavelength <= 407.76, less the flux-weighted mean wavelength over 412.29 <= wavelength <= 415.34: -8.39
